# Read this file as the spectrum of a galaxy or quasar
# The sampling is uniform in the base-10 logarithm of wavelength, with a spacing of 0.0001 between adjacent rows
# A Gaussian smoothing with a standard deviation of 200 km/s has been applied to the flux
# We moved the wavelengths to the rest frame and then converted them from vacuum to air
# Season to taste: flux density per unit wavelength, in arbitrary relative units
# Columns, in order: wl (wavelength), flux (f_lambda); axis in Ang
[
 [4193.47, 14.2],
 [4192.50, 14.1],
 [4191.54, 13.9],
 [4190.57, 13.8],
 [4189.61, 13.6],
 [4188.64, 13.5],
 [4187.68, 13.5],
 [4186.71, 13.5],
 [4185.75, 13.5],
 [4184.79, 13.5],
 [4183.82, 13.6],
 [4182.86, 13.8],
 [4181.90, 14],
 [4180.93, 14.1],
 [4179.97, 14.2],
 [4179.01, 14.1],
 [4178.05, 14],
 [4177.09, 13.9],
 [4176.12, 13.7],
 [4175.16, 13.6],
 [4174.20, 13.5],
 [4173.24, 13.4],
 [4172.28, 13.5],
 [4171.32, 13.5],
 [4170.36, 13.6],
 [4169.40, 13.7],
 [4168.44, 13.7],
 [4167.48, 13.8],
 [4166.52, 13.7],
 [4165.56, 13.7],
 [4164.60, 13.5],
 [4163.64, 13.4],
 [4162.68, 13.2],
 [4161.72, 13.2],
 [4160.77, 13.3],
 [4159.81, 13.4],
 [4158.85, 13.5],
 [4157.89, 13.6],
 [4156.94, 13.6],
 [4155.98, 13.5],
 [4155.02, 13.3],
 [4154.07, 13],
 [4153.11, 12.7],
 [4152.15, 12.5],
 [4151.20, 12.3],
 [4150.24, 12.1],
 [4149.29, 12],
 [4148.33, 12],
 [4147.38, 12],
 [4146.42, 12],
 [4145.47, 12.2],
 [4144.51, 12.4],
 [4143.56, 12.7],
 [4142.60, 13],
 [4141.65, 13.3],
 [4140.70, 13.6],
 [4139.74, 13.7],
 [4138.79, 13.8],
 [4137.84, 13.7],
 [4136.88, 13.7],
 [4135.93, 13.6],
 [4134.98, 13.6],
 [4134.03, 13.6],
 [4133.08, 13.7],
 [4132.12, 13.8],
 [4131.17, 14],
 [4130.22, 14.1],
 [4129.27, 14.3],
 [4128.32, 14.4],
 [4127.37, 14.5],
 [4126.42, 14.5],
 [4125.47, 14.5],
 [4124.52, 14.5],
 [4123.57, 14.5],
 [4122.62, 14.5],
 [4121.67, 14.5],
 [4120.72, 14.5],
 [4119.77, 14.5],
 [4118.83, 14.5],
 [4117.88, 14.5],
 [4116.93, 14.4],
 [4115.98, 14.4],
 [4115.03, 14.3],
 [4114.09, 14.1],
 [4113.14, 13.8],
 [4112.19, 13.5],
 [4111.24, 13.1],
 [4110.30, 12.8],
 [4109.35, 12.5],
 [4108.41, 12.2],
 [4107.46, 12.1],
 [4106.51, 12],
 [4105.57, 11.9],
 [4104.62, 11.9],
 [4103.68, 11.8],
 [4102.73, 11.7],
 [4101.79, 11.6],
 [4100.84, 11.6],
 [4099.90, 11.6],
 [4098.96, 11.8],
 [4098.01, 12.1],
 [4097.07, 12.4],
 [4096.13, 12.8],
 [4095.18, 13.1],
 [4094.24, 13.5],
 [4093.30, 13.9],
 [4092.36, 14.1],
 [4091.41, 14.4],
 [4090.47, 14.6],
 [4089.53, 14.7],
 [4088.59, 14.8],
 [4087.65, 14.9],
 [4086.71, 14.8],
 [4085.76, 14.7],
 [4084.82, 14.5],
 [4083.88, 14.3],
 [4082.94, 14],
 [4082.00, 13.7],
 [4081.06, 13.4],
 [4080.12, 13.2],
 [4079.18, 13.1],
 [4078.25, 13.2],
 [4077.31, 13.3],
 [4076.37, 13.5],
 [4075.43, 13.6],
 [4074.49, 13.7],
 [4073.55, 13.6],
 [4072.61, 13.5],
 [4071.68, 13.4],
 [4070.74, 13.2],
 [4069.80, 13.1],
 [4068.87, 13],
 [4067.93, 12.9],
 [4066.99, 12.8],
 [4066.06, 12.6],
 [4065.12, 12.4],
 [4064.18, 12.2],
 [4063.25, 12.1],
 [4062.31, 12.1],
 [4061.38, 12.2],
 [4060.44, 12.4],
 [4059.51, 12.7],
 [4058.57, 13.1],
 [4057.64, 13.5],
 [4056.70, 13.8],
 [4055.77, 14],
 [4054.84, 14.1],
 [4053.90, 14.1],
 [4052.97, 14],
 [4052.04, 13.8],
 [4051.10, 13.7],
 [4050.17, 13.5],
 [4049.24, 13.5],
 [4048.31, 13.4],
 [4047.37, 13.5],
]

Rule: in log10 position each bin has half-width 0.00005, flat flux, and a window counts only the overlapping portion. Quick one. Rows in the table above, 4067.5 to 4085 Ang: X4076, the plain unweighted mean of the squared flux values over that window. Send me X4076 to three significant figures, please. 182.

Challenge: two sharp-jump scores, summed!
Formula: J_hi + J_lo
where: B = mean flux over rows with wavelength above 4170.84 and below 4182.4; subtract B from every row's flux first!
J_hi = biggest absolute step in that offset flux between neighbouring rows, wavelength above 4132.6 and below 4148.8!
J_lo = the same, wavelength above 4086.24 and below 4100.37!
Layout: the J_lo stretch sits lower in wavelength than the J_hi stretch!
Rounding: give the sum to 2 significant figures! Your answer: 0.70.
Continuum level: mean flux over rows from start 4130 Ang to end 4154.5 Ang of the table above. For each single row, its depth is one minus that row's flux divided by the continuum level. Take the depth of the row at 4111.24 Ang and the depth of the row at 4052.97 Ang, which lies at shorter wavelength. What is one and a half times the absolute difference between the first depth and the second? 0.10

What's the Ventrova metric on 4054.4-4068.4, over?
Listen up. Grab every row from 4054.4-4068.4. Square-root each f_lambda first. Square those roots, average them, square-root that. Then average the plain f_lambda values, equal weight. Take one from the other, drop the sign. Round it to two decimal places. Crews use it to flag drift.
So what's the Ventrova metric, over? 9.27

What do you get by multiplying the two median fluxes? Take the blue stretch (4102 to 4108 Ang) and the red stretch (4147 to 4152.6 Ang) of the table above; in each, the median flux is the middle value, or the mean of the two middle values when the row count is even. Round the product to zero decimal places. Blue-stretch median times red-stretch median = 143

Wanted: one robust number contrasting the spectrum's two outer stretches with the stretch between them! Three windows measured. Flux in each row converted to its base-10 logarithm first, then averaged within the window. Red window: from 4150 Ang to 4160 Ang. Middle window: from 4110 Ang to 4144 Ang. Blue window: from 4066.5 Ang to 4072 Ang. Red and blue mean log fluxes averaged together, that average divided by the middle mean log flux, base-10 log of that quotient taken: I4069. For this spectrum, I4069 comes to -0.011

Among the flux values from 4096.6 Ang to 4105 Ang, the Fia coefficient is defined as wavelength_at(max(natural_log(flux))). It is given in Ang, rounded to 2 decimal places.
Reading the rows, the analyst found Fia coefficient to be 4097.07 Ang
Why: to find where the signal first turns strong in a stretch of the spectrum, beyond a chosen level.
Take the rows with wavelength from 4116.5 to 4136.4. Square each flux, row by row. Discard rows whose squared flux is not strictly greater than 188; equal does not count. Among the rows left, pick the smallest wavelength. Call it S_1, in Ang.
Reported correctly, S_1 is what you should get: 4116.93 Ang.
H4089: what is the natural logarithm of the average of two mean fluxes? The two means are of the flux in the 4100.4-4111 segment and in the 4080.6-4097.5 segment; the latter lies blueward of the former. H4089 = 2.57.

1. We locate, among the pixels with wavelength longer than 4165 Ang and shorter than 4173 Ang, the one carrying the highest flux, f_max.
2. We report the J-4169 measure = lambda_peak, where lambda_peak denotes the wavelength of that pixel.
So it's 4167.48 Ang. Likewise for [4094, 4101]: 4094.24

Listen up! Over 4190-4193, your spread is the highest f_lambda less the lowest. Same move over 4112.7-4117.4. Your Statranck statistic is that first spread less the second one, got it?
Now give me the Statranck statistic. -0.3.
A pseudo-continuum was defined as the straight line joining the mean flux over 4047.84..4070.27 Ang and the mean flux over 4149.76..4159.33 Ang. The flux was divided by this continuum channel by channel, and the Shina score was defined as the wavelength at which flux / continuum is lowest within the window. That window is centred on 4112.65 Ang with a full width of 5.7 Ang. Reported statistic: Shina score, 4110.30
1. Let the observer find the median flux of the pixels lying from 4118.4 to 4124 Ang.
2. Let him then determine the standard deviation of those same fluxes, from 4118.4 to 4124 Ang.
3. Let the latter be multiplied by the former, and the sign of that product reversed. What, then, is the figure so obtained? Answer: 0.0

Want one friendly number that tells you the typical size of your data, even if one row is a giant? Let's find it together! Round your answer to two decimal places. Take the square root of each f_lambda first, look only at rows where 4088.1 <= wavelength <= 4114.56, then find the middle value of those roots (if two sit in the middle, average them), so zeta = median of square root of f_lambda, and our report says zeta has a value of 3.56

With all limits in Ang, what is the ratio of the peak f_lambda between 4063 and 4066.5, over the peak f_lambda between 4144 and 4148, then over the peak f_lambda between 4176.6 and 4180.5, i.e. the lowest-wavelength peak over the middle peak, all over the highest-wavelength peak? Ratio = 0.072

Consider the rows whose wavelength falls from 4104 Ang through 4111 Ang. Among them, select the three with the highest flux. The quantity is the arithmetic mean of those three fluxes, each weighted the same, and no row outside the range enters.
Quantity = 12.5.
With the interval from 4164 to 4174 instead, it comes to 13.7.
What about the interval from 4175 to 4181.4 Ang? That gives 14.1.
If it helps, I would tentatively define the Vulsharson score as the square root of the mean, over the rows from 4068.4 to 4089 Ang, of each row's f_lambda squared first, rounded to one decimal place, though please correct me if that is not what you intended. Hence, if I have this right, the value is 13.8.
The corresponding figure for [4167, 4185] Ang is 13.7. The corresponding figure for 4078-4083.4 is 13.4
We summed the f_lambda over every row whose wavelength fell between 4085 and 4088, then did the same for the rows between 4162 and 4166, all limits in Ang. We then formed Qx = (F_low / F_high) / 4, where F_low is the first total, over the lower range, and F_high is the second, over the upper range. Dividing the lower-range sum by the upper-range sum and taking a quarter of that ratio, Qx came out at 0.21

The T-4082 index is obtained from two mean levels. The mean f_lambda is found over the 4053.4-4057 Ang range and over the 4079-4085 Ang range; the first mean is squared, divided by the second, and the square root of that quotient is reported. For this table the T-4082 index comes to 3.78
